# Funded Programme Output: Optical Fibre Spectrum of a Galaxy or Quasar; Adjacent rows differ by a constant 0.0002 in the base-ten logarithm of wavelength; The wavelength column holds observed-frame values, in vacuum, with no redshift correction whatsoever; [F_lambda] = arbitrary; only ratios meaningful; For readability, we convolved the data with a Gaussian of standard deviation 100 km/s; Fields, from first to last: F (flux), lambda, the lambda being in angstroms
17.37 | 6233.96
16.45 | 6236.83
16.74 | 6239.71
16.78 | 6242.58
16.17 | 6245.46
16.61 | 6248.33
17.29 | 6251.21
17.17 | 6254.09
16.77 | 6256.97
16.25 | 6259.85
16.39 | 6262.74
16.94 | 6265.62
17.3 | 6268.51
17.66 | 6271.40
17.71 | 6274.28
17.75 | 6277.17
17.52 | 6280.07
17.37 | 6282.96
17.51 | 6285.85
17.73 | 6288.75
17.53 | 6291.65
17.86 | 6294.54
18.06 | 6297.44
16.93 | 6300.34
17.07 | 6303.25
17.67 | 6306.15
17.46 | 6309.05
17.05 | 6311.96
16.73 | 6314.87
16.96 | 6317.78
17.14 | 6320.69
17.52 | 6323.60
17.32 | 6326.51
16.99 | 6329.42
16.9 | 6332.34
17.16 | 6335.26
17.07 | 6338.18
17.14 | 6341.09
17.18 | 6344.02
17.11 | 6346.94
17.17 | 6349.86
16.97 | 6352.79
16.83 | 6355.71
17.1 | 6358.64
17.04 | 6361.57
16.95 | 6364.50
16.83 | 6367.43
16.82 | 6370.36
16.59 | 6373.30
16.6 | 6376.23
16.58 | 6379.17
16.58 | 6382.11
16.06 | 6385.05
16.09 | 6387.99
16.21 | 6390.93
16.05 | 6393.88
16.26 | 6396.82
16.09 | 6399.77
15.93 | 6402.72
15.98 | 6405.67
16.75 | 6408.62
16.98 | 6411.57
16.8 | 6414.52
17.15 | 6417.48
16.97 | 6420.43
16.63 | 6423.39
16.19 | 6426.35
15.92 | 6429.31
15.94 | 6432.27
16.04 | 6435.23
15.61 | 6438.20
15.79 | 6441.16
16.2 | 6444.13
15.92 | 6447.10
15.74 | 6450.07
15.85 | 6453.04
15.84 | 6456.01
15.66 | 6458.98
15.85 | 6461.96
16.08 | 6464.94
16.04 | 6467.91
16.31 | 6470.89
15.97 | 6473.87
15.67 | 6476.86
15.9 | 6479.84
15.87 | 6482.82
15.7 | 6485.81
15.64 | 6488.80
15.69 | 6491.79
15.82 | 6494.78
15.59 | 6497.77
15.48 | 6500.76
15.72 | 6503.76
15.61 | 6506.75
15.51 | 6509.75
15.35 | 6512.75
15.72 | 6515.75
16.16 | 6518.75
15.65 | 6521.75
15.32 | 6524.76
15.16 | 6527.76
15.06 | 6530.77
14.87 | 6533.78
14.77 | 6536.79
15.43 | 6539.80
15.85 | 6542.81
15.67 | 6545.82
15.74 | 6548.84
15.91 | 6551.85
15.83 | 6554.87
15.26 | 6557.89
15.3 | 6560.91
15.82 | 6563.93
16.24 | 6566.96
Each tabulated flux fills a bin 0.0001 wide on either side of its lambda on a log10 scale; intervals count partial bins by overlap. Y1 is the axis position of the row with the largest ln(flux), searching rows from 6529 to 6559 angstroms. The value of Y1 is 6551.85 angstroms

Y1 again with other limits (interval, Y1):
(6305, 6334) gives 6306.15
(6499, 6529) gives 6518.75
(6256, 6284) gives 6277.17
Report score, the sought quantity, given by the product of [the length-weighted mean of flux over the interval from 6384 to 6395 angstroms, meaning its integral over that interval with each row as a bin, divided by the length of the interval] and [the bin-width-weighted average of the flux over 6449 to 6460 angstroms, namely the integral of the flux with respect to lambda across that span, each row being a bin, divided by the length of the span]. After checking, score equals 254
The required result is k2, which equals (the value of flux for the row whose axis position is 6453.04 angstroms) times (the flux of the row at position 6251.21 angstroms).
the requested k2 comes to 274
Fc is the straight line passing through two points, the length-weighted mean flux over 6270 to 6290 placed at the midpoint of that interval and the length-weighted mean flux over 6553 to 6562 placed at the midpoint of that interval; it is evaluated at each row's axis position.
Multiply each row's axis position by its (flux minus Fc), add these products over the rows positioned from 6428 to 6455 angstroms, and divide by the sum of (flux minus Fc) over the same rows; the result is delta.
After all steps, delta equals 6440.6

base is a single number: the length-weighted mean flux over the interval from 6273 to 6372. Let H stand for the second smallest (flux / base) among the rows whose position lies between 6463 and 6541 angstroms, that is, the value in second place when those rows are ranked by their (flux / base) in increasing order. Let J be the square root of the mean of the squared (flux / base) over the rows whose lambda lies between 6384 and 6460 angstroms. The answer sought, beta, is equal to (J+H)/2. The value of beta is 0.90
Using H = 0.86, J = 0.94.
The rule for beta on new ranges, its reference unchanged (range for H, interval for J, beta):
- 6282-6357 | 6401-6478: 0.96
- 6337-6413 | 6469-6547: 0.92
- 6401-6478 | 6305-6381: 0.95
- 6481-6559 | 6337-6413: 0.91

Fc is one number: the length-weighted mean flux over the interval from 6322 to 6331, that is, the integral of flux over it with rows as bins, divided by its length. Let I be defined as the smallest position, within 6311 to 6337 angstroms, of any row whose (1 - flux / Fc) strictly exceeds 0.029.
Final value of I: 6314.87 angstroms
